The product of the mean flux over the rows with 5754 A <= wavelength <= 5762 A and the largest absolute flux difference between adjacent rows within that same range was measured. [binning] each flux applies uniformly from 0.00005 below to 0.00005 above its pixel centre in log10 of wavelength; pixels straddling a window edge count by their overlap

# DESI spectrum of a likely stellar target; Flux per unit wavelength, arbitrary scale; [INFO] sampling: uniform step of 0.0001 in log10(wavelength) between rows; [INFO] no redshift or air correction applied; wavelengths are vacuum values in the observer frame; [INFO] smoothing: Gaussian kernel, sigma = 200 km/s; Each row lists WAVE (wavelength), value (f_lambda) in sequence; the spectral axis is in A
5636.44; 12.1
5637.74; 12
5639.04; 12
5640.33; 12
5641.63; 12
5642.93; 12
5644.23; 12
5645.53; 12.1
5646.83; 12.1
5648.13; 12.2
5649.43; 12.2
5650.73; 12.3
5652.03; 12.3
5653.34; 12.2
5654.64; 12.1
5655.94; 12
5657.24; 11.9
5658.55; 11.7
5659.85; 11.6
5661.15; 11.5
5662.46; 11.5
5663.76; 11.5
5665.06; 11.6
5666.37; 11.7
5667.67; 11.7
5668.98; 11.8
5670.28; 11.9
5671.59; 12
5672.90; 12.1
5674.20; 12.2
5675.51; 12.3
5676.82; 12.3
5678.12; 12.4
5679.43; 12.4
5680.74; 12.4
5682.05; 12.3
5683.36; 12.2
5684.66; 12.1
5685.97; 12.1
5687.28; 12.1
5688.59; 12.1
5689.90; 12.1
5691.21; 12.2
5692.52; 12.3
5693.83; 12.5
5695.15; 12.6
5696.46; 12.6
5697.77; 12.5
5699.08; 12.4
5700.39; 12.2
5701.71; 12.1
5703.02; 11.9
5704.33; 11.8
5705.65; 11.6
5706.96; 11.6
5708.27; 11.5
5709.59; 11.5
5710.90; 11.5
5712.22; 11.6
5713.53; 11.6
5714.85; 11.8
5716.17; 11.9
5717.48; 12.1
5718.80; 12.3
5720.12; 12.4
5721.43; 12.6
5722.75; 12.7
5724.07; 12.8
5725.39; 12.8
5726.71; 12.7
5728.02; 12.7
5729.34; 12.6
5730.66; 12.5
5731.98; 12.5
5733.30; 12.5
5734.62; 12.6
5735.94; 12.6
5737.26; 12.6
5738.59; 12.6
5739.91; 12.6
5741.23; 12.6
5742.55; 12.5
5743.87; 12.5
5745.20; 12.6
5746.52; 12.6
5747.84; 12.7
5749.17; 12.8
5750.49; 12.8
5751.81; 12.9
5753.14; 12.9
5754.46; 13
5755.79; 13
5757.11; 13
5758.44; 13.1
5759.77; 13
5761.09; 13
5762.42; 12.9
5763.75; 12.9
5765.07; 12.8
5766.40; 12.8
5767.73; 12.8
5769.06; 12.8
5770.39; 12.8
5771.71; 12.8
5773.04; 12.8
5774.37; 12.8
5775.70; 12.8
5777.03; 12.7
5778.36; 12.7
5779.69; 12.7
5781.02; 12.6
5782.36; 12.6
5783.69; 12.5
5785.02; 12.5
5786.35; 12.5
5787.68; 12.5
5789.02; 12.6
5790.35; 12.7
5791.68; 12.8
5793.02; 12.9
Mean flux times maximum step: 1.30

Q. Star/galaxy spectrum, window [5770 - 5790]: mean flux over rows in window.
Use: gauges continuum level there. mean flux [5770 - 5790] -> 12.7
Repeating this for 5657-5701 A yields 12.1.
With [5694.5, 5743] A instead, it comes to 12.3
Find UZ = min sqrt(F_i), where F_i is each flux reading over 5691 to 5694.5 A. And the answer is 3.49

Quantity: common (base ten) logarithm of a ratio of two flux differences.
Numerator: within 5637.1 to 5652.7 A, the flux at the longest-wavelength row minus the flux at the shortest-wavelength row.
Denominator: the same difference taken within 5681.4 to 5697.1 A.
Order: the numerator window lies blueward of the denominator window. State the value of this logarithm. 0.00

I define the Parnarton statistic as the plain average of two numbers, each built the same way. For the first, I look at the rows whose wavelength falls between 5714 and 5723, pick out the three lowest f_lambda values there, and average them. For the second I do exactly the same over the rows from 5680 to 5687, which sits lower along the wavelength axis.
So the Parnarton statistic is 12.0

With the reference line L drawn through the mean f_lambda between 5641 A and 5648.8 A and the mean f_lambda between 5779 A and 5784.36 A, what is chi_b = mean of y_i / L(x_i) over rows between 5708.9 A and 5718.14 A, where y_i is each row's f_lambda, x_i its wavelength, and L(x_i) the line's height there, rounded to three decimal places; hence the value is 0.950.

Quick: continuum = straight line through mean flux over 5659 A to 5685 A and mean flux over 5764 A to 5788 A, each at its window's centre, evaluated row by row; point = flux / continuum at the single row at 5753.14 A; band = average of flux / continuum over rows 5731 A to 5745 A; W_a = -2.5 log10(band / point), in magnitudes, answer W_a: 0.02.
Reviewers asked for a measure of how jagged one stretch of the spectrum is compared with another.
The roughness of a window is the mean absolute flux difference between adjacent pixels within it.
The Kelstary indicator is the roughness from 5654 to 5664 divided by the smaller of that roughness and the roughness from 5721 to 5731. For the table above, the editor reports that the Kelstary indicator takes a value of 1.20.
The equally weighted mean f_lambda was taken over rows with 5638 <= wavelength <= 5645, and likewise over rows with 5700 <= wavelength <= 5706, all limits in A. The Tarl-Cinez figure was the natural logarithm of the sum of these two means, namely 3.17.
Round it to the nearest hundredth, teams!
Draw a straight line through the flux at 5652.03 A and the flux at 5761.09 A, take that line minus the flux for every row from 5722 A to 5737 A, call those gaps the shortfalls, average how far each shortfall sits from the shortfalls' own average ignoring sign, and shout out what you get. 0.12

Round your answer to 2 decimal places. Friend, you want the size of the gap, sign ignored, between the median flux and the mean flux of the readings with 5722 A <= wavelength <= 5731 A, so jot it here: 0.01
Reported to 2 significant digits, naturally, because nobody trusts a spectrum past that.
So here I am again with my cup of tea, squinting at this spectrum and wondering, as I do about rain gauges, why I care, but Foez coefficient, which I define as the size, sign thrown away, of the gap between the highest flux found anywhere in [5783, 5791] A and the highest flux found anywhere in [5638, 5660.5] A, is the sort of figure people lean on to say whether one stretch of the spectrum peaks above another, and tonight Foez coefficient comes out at 0.40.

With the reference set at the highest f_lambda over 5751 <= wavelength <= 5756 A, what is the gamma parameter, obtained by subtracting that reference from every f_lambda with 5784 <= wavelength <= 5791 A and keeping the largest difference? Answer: -0.3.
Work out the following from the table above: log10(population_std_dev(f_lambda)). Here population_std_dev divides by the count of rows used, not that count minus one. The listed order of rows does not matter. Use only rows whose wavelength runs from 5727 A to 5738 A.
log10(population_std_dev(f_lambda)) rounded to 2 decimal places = -1.18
